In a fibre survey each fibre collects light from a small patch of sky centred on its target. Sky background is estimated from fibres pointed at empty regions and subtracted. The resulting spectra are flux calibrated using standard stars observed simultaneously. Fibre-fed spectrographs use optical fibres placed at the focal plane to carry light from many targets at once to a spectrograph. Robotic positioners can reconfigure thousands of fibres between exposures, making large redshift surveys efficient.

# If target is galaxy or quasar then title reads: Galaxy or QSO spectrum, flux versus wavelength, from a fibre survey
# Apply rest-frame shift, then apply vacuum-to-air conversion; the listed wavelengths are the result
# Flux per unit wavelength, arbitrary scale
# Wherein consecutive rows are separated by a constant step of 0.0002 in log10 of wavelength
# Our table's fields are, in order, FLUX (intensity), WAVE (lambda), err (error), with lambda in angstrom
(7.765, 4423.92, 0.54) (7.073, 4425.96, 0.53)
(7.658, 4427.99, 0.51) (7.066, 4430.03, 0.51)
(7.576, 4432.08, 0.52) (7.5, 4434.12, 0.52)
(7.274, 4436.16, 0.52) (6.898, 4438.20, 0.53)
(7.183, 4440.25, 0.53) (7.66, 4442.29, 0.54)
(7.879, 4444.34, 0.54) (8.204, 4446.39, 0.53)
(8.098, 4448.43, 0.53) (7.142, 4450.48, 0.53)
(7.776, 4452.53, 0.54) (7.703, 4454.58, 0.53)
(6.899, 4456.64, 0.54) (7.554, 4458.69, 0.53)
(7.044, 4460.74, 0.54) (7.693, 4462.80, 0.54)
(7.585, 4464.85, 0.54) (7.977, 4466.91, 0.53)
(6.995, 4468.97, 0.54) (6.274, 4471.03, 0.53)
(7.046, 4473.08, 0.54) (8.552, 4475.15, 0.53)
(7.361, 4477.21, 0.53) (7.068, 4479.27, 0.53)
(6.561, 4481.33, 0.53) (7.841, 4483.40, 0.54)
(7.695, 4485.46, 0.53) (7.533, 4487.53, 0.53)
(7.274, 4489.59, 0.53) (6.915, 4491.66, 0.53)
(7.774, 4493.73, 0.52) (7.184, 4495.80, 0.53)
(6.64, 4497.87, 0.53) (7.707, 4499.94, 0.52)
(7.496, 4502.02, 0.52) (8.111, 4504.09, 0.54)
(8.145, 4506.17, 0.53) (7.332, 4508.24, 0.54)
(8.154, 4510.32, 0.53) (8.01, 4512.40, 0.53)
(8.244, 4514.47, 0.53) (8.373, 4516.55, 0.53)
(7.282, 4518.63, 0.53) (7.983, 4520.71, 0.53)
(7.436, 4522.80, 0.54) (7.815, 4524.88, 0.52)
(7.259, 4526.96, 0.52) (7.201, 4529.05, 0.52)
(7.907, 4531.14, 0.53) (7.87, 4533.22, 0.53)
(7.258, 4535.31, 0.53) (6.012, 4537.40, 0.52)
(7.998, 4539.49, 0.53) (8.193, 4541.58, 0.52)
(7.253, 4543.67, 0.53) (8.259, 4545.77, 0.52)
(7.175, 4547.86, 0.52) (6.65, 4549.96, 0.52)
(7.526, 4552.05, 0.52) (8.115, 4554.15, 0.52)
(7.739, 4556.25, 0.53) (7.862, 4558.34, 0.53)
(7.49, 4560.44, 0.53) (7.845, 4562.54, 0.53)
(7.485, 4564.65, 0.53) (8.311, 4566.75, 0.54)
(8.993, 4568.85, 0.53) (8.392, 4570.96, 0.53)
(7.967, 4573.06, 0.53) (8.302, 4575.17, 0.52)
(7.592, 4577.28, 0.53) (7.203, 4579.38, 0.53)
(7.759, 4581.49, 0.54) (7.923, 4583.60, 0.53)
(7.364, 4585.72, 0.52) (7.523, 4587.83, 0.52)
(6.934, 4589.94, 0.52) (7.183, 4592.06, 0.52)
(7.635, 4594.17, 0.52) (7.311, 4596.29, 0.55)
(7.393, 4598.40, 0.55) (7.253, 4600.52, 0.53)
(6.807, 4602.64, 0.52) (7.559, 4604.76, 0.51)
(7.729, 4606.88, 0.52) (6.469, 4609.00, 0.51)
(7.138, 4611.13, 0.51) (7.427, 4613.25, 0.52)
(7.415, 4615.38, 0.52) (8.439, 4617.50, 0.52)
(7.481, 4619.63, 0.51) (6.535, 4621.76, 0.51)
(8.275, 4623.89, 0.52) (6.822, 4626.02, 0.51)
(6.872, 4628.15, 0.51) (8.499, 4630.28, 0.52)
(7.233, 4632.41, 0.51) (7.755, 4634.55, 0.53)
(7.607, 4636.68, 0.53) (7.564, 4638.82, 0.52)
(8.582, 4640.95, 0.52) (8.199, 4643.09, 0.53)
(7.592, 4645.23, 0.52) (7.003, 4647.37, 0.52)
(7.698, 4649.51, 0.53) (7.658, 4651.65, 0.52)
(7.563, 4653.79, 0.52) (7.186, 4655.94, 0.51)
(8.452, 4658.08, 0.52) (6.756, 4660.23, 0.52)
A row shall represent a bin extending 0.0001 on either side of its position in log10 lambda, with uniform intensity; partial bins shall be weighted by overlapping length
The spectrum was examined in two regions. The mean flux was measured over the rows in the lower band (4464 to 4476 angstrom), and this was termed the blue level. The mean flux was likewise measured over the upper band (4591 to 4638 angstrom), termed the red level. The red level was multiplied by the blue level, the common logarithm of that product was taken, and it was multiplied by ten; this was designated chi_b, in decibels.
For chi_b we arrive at 17.4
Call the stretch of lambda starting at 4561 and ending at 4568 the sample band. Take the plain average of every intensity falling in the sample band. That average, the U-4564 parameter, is 7.88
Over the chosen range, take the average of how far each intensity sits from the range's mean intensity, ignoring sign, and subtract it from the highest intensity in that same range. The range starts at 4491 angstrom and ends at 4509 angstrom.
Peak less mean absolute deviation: 7.74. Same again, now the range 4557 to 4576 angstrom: 8.61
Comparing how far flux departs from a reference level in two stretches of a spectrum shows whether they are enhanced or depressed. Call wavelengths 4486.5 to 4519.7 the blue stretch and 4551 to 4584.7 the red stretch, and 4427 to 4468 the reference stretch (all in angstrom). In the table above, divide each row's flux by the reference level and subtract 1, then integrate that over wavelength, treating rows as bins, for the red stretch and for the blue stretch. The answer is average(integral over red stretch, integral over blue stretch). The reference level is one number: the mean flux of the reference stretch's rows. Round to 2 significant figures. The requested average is 1.1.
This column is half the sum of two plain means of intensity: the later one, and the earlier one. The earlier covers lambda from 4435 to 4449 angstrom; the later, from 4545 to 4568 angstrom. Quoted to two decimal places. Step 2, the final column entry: 7.64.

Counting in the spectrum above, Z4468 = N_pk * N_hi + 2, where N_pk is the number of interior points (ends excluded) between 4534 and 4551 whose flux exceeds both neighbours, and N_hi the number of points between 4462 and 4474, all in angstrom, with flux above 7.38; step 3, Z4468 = 8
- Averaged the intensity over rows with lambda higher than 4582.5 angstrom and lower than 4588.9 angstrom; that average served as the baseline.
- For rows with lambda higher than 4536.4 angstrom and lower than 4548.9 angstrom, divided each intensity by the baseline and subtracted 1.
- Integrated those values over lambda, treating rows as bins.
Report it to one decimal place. -0.2 angstrom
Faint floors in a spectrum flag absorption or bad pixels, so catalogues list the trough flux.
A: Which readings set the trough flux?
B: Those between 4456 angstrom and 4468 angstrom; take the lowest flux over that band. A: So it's 6.899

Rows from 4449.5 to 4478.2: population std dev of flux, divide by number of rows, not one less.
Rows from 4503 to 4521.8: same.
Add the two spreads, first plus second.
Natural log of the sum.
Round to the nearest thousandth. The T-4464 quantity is -0.102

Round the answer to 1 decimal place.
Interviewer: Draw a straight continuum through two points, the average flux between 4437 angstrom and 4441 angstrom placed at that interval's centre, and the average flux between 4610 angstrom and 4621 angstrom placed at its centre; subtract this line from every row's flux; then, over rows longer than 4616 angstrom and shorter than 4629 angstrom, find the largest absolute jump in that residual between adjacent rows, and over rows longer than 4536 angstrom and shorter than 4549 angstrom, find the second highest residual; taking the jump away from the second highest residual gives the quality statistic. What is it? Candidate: -0.9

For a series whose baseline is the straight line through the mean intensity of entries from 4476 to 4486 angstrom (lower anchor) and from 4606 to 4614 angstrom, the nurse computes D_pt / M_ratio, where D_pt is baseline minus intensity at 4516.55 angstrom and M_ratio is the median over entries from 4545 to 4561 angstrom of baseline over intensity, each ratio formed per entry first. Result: -1.2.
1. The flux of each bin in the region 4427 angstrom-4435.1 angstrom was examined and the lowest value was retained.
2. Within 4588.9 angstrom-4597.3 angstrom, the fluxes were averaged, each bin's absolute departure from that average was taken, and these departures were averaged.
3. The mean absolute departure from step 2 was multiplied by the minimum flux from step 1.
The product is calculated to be 1.5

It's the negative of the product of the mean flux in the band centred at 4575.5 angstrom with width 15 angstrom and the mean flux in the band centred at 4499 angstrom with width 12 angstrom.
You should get -60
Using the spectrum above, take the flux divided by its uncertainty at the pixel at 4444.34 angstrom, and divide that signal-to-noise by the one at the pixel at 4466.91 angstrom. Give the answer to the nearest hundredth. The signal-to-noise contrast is 0.97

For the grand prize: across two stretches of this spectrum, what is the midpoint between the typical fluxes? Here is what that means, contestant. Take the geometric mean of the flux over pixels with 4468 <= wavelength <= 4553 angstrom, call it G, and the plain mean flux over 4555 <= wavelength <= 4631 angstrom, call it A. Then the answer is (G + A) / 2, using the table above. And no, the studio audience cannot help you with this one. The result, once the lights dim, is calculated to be 7.53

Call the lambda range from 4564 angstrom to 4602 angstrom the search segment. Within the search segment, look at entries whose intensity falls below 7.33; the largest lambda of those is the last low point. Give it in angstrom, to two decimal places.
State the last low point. 4600.52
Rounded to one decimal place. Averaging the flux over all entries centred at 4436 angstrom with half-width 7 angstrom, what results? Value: 7.3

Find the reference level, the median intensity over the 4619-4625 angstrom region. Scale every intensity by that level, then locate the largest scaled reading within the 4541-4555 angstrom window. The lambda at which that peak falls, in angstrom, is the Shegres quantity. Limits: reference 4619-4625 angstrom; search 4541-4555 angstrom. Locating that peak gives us 4545.77 angstrom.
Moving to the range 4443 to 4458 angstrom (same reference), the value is 4446.39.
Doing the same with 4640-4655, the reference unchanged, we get 4640.95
